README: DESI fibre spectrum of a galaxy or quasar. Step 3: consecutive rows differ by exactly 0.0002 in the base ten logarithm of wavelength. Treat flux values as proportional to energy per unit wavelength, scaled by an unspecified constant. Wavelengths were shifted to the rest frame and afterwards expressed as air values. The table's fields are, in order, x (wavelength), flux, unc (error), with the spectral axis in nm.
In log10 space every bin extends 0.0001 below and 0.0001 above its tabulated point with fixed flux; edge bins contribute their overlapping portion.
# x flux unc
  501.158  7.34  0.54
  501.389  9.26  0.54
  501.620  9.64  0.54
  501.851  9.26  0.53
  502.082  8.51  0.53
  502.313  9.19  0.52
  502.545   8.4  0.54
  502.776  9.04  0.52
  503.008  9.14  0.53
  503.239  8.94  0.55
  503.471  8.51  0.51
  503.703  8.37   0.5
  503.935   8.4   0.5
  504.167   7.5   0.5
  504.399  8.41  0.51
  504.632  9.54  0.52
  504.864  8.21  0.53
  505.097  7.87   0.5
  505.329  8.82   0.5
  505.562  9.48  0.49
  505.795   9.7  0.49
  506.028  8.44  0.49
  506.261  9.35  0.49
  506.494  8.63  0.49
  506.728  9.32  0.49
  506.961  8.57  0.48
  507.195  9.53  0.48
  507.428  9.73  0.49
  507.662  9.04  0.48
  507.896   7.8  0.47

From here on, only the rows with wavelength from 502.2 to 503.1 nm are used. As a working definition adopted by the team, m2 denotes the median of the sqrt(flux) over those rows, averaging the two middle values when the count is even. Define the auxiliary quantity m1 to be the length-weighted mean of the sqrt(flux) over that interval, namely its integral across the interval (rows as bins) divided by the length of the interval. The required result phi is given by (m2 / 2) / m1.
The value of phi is 0.505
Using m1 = 2.99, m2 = 3.01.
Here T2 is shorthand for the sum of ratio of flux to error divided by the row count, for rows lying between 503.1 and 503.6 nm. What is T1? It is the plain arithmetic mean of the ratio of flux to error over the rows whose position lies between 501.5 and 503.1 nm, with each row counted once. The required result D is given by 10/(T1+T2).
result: 0.298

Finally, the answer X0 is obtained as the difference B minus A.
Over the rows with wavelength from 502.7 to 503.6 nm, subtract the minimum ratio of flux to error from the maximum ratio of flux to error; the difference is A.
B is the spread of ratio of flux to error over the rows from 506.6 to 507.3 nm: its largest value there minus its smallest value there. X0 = 0.9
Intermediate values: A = 1.1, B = 2.0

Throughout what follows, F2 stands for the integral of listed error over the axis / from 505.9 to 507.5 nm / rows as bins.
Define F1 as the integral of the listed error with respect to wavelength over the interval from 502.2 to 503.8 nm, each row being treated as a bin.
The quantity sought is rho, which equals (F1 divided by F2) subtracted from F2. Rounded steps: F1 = 0.839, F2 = 0.779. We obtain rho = -0.30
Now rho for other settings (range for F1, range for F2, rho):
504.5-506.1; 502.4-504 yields -0.13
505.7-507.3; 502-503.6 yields -0.08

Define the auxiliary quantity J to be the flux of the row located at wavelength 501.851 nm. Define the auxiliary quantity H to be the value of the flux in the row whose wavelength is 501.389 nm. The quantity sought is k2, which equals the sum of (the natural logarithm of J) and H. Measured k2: 11.5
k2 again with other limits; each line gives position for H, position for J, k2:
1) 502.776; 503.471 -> 11.2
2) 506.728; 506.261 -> 11.6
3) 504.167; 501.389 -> 9.7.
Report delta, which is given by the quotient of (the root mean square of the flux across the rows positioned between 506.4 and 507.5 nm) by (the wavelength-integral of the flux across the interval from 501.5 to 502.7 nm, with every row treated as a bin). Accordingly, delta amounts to 0.85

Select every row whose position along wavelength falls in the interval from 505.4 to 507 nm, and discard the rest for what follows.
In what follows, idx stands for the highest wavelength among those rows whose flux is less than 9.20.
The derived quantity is 506.961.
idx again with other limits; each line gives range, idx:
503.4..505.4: 505.329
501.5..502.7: 502.545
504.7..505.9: 505.329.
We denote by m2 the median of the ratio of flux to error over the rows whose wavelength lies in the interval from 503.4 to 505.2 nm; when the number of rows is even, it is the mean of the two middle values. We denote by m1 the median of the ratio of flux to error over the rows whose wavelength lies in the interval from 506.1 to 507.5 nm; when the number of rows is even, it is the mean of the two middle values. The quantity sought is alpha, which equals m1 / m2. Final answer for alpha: 1.15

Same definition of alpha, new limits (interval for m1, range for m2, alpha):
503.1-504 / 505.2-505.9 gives 0.86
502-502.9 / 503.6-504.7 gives 1.00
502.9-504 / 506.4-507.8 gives 0.88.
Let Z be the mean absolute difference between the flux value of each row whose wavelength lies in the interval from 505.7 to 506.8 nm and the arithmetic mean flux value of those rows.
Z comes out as 0.44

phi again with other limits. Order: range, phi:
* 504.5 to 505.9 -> 0.507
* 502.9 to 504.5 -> 0.498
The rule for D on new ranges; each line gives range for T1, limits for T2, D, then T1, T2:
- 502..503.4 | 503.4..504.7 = 0.300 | 16.7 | 16.7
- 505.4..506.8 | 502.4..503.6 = 0.283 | 18.7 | 16.6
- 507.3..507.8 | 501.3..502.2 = 0.274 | 19.3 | 17.1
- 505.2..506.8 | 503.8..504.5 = 0.289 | 18.5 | 16.1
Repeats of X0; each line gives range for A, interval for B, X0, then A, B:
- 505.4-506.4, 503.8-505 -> 0.8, 2.6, 3.3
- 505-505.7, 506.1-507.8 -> -1.4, 3.6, 2.2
